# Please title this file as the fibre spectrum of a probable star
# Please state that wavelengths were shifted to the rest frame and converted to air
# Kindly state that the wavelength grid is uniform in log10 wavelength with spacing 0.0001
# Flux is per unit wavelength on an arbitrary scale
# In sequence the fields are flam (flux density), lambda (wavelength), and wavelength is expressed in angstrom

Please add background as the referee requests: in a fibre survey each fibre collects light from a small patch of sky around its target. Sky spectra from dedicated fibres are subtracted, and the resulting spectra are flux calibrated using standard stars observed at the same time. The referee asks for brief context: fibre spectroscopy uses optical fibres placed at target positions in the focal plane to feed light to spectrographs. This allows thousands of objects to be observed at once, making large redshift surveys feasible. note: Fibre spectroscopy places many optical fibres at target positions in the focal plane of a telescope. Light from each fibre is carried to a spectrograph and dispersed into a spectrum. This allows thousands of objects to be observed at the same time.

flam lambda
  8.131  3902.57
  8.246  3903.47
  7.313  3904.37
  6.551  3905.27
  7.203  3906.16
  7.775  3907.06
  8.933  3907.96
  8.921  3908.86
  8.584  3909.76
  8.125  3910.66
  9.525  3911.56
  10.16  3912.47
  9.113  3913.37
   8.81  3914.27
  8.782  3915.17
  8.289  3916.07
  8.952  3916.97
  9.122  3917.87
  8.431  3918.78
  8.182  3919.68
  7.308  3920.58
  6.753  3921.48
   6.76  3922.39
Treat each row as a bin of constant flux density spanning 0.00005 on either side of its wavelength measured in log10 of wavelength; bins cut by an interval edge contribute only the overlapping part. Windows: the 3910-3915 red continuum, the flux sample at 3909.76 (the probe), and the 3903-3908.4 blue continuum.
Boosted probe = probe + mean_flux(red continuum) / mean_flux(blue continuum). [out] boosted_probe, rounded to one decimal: 9.8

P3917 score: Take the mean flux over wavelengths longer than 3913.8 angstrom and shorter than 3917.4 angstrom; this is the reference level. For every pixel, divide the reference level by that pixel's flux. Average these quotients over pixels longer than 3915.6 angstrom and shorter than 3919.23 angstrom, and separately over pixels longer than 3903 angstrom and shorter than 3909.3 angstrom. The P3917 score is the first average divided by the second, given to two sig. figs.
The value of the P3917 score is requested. 0.89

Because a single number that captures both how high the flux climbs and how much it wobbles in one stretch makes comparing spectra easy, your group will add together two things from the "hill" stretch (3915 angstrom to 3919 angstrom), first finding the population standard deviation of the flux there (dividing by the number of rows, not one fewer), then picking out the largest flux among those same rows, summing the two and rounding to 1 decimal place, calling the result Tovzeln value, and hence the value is 9.4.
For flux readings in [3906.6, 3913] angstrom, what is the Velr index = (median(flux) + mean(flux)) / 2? 8.89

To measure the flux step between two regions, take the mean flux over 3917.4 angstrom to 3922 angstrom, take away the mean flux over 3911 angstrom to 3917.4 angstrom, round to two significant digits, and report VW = -1.1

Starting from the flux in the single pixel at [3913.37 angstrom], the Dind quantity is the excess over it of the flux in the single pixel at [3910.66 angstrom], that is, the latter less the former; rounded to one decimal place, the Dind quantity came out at -1.0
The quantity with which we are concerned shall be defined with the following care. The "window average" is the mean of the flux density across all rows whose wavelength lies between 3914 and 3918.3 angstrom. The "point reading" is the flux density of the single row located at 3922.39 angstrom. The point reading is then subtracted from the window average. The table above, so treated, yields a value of 2.0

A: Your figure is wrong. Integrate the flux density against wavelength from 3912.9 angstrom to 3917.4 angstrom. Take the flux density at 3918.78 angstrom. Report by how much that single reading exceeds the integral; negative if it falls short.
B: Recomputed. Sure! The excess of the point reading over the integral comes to -31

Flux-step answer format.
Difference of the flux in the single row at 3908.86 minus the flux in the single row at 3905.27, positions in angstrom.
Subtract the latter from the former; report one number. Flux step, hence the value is 2.4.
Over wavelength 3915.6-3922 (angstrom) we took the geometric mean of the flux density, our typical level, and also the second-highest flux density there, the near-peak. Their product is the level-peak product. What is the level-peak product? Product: 73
